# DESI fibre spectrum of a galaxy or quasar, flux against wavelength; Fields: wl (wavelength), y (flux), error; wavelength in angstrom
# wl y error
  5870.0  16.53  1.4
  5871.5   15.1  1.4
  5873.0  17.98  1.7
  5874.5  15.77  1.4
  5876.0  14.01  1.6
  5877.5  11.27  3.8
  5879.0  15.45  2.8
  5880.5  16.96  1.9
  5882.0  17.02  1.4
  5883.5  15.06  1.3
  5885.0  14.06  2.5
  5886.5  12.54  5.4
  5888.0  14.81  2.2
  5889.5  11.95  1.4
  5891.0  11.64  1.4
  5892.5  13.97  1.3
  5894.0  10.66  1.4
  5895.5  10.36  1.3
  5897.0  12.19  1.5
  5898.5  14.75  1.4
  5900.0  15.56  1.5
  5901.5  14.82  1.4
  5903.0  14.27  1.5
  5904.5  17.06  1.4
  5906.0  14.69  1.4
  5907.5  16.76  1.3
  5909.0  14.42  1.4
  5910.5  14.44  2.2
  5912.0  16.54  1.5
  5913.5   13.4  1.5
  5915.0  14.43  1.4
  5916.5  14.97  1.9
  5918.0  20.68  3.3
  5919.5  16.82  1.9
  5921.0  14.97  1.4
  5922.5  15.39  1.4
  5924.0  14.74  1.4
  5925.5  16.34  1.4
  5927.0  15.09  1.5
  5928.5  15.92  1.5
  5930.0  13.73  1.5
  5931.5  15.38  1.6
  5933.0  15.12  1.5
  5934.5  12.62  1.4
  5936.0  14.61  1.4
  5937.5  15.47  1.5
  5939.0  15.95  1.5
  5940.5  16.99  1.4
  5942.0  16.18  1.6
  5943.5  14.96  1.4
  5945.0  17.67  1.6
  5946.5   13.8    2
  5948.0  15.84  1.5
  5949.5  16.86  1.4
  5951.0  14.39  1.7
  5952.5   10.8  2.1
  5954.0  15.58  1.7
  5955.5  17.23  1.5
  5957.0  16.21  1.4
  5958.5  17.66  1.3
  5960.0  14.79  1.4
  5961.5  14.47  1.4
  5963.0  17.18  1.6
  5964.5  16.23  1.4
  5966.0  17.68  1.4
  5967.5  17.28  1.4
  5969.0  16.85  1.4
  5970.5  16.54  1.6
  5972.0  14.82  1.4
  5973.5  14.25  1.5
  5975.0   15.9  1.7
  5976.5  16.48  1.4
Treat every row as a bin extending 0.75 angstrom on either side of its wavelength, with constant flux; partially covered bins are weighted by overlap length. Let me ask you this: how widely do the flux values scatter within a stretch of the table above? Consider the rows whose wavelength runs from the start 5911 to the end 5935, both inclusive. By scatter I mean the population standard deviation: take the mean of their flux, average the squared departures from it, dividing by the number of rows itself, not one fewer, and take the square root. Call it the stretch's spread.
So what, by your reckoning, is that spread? 1.7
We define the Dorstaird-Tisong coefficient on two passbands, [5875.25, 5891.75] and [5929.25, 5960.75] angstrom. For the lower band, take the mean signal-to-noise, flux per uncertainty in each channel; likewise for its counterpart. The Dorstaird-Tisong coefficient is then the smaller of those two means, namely 7.4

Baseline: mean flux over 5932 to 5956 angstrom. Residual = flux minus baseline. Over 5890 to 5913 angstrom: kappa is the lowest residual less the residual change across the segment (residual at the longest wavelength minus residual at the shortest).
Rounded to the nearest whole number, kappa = -10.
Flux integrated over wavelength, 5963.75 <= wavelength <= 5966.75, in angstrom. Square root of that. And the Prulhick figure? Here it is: 7.13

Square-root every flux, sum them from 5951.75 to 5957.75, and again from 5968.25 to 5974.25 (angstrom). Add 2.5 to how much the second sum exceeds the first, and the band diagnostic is 2.89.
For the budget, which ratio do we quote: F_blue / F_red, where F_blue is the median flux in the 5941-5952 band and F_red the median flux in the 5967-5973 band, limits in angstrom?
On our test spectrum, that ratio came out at 0.95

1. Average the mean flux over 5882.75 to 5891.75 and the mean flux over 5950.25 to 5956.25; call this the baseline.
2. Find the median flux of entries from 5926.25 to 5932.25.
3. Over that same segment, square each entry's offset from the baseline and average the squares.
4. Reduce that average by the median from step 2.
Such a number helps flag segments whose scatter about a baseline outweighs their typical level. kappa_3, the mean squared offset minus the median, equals -13.4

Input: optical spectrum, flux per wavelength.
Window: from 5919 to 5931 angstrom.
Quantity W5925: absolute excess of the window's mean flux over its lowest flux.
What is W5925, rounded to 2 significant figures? 1.6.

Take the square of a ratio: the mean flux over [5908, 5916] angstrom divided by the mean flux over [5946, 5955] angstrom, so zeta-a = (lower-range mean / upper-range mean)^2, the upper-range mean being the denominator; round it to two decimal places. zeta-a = 1.01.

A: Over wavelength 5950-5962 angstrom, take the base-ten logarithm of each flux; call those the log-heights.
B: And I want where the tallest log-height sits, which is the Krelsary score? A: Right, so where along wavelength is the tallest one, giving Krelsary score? 5958.5 angstrom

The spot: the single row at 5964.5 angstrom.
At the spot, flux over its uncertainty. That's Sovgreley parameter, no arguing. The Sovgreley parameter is 11.6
